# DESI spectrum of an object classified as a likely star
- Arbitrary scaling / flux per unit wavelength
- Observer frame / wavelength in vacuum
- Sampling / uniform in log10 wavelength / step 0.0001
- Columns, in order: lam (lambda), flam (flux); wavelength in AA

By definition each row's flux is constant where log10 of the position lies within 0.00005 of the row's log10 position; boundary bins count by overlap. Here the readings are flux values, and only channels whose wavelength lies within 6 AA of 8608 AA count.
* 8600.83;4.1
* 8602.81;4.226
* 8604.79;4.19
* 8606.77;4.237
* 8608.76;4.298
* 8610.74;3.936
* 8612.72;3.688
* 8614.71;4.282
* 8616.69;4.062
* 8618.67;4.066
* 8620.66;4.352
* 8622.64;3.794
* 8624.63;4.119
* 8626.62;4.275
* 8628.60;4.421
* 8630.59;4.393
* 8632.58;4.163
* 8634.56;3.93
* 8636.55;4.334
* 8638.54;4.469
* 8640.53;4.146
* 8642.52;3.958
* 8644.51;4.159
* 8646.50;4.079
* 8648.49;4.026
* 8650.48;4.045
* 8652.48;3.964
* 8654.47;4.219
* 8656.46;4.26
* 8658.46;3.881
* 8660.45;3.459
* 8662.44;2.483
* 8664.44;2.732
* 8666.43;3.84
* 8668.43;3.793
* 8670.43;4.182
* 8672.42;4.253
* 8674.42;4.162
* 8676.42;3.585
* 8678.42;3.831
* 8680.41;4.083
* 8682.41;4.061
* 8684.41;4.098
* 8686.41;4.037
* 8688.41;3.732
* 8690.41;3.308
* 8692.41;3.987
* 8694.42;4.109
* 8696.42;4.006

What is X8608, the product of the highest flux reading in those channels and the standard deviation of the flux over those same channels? 0.93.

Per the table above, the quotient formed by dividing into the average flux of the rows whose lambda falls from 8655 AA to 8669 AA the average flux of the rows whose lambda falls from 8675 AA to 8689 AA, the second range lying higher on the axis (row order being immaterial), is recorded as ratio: 0.89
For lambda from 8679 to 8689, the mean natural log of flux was 1.39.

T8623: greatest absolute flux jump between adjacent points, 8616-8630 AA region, 0.56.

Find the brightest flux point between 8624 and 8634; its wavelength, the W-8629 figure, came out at 8628.60 AA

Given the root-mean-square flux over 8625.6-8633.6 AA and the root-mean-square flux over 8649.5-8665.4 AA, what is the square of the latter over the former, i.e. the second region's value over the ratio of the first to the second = 3.15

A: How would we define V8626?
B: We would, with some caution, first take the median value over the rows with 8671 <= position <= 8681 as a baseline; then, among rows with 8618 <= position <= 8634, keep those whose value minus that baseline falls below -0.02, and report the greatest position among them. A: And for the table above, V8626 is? 8622.64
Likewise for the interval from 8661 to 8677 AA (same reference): 8676.42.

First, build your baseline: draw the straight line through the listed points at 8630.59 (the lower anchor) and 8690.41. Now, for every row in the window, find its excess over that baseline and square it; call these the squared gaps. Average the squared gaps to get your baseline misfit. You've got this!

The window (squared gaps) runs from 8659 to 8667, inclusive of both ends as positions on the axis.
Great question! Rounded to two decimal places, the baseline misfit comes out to 0.76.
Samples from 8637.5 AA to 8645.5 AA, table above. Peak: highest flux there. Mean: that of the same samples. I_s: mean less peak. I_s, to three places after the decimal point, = -0.286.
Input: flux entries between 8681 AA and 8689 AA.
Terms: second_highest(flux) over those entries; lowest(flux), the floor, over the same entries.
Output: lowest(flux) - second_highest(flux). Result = -0.33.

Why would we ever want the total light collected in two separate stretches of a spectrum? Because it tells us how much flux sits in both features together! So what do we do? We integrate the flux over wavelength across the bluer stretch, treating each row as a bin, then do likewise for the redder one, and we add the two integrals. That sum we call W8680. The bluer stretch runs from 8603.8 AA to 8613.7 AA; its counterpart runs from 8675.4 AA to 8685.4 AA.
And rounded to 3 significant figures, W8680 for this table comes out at 79.6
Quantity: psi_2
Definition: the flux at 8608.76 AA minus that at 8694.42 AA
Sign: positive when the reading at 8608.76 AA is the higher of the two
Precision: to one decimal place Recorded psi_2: 0.2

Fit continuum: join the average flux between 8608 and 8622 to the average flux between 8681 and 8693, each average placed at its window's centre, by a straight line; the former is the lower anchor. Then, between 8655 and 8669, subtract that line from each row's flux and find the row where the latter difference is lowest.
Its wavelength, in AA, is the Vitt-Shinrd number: 8662.44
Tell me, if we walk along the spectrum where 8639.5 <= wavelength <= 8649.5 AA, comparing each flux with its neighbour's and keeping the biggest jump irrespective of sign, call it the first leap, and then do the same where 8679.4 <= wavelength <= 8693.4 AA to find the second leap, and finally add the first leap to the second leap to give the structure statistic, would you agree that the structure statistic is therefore 0.88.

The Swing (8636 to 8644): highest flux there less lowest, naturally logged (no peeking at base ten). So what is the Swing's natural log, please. -0.7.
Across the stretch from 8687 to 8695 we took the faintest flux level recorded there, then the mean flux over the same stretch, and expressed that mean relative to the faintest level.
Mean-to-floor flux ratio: 1.14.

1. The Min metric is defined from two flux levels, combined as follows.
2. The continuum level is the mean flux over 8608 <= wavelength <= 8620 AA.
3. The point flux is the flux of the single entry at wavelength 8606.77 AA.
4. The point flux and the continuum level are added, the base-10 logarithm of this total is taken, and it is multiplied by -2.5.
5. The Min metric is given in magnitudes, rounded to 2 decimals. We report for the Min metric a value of -2.30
